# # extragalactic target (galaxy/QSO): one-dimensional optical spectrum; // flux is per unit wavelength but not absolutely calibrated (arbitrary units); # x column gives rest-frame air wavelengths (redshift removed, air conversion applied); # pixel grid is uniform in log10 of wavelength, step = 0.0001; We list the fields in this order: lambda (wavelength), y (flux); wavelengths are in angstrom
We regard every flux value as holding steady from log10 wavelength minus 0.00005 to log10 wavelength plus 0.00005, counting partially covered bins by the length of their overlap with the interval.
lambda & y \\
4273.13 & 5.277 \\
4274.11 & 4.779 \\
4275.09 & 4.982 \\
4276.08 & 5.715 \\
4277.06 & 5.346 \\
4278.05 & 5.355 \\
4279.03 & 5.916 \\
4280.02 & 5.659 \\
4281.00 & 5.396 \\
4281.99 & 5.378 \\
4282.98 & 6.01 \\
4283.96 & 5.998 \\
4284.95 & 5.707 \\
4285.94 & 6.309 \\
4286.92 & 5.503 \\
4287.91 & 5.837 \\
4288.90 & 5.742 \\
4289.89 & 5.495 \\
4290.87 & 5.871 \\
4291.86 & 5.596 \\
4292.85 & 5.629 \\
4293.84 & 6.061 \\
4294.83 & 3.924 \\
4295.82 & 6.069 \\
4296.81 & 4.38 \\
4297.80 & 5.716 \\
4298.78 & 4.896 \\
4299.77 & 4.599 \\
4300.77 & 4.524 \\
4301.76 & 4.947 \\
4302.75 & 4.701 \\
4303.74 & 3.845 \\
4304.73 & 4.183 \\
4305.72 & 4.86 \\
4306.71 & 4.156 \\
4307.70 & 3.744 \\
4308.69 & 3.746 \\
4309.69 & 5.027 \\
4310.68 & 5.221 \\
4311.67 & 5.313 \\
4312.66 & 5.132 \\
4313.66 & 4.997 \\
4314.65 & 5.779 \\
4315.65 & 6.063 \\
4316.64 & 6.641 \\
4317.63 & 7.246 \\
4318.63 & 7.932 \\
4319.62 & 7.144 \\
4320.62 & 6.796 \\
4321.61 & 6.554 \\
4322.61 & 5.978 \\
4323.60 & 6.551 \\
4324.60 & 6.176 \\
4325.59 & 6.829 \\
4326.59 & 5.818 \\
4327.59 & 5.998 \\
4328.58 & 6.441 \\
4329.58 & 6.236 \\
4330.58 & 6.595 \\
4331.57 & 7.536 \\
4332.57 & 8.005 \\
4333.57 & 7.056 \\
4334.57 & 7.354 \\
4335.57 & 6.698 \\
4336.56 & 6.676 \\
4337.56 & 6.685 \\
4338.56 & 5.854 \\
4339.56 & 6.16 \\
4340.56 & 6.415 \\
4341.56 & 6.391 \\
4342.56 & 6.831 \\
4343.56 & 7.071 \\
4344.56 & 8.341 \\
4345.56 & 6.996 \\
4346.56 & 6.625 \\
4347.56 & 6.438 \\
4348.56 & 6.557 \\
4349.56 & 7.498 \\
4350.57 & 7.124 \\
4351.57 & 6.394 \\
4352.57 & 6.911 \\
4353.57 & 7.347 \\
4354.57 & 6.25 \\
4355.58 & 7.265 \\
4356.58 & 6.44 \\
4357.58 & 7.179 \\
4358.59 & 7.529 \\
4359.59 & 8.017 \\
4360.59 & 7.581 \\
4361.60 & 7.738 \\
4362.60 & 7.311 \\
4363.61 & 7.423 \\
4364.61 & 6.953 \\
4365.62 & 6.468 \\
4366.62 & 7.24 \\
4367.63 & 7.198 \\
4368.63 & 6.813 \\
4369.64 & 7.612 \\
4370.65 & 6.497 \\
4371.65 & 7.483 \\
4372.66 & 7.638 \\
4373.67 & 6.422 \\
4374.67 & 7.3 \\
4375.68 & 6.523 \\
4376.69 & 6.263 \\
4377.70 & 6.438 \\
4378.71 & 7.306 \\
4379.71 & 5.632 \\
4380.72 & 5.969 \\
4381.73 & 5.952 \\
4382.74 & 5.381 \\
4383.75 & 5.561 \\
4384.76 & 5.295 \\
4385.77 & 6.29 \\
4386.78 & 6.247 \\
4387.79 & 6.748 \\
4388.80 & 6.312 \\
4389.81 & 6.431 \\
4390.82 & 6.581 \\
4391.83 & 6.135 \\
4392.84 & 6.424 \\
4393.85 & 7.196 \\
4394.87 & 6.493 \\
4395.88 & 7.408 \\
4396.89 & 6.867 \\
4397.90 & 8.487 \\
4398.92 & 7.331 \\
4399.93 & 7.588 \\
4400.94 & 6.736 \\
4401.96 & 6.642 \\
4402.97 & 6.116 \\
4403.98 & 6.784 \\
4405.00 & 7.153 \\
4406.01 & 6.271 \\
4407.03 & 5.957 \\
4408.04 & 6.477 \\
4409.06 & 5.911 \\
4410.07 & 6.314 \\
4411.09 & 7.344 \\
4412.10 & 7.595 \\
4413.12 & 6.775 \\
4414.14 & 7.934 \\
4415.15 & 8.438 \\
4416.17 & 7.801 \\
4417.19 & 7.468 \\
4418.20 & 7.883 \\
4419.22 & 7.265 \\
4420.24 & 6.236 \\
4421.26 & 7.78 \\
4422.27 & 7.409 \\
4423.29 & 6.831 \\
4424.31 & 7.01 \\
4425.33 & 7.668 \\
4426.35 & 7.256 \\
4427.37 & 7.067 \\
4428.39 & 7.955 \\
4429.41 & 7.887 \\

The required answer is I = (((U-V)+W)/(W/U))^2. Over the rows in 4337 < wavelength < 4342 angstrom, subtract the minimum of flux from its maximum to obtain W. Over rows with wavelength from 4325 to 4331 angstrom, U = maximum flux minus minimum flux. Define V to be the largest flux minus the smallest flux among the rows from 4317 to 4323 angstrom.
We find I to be 0.02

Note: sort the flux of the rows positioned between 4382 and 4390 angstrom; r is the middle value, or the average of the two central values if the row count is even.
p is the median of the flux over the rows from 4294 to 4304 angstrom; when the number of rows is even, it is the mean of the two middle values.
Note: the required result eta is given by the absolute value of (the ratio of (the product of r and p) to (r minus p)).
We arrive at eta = 18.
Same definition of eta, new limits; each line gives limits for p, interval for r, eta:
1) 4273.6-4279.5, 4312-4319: 46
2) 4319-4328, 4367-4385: 507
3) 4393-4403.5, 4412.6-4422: 73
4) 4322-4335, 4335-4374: 113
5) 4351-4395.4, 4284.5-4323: 34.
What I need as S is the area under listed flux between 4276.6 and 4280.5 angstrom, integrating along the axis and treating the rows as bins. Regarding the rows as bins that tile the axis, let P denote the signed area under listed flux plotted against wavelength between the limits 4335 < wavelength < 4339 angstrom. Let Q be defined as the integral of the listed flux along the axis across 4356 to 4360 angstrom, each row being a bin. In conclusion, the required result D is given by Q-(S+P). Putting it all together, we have -19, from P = 26.0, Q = 29.1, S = 22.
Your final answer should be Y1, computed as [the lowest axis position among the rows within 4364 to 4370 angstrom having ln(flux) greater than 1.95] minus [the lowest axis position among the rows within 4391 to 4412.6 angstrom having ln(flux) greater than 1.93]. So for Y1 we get -27.2 angstrom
